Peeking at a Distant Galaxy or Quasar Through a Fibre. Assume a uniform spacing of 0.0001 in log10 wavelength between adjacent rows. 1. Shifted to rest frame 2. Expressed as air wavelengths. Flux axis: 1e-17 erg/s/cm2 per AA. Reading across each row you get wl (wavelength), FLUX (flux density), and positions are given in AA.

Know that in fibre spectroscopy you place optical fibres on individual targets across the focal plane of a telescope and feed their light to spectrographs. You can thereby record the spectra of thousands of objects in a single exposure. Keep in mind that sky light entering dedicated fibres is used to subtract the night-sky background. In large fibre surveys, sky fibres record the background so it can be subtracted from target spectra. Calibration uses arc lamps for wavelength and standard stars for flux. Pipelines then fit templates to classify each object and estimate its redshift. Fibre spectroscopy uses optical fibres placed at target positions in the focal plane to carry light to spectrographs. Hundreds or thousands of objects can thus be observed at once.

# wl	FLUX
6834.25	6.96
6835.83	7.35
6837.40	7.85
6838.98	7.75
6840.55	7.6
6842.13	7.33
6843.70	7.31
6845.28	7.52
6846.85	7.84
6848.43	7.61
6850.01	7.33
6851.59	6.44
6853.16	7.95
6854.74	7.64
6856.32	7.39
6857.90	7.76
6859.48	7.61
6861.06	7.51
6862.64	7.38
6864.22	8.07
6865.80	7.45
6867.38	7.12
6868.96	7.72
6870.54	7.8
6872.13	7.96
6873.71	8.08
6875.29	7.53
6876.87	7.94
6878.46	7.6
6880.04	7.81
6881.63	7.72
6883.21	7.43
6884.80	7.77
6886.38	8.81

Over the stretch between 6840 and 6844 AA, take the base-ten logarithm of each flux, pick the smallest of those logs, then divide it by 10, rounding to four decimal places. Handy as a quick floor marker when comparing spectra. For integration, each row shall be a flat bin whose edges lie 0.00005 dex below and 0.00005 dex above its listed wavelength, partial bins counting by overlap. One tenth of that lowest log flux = 0.0864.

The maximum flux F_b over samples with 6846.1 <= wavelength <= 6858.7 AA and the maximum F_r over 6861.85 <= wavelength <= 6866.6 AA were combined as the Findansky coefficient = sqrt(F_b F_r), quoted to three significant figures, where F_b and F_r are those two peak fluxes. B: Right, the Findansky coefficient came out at 8.01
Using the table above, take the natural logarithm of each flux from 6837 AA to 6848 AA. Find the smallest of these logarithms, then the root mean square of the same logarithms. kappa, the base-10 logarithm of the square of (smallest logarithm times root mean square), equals 1.21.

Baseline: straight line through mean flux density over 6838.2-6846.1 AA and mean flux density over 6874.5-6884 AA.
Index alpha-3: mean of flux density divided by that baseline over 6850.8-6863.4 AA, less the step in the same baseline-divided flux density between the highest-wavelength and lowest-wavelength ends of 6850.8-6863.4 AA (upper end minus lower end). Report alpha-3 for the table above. 0.87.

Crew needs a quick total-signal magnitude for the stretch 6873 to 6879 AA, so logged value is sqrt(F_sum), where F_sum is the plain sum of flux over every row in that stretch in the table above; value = 5.58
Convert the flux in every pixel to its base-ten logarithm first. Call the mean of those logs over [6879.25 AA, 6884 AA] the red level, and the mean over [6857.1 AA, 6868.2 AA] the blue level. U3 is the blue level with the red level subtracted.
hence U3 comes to -0.006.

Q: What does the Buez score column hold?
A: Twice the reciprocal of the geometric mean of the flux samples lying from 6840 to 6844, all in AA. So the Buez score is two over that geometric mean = 0.270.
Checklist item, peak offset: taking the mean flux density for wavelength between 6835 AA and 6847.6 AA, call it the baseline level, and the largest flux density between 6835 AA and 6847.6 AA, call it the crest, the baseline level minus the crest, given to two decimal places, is -0.28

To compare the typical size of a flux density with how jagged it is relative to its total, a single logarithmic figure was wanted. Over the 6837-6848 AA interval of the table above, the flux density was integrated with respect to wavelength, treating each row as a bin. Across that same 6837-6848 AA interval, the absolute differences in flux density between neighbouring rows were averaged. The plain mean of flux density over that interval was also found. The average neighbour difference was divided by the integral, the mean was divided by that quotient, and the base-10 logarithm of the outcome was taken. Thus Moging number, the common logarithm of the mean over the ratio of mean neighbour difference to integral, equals 3.55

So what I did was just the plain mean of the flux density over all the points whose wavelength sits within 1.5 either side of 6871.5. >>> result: 7.88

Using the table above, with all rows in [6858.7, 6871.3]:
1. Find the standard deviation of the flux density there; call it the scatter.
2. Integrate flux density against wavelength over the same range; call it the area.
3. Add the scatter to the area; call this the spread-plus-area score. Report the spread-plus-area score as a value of 96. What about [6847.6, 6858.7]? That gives 83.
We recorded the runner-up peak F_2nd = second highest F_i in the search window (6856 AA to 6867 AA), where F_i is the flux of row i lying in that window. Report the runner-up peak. 7.76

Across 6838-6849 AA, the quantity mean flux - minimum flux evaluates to 0.26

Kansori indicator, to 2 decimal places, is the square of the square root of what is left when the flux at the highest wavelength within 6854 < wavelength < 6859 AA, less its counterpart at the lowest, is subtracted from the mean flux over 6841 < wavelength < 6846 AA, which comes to 7.27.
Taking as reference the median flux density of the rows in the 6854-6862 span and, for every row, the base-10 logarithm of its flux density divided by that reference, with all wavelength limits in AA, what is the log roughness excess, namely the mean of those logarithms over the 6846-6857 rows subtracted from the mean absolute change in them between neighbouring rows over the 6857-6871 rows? 0.029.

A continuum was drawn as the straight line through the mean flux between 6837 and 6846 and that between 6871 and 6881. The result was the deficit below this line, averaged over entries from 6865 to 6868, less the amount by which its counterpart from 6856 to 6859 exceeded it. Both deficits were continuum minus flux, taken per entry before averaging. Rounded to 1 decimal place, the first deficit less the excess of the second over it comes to 0.8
